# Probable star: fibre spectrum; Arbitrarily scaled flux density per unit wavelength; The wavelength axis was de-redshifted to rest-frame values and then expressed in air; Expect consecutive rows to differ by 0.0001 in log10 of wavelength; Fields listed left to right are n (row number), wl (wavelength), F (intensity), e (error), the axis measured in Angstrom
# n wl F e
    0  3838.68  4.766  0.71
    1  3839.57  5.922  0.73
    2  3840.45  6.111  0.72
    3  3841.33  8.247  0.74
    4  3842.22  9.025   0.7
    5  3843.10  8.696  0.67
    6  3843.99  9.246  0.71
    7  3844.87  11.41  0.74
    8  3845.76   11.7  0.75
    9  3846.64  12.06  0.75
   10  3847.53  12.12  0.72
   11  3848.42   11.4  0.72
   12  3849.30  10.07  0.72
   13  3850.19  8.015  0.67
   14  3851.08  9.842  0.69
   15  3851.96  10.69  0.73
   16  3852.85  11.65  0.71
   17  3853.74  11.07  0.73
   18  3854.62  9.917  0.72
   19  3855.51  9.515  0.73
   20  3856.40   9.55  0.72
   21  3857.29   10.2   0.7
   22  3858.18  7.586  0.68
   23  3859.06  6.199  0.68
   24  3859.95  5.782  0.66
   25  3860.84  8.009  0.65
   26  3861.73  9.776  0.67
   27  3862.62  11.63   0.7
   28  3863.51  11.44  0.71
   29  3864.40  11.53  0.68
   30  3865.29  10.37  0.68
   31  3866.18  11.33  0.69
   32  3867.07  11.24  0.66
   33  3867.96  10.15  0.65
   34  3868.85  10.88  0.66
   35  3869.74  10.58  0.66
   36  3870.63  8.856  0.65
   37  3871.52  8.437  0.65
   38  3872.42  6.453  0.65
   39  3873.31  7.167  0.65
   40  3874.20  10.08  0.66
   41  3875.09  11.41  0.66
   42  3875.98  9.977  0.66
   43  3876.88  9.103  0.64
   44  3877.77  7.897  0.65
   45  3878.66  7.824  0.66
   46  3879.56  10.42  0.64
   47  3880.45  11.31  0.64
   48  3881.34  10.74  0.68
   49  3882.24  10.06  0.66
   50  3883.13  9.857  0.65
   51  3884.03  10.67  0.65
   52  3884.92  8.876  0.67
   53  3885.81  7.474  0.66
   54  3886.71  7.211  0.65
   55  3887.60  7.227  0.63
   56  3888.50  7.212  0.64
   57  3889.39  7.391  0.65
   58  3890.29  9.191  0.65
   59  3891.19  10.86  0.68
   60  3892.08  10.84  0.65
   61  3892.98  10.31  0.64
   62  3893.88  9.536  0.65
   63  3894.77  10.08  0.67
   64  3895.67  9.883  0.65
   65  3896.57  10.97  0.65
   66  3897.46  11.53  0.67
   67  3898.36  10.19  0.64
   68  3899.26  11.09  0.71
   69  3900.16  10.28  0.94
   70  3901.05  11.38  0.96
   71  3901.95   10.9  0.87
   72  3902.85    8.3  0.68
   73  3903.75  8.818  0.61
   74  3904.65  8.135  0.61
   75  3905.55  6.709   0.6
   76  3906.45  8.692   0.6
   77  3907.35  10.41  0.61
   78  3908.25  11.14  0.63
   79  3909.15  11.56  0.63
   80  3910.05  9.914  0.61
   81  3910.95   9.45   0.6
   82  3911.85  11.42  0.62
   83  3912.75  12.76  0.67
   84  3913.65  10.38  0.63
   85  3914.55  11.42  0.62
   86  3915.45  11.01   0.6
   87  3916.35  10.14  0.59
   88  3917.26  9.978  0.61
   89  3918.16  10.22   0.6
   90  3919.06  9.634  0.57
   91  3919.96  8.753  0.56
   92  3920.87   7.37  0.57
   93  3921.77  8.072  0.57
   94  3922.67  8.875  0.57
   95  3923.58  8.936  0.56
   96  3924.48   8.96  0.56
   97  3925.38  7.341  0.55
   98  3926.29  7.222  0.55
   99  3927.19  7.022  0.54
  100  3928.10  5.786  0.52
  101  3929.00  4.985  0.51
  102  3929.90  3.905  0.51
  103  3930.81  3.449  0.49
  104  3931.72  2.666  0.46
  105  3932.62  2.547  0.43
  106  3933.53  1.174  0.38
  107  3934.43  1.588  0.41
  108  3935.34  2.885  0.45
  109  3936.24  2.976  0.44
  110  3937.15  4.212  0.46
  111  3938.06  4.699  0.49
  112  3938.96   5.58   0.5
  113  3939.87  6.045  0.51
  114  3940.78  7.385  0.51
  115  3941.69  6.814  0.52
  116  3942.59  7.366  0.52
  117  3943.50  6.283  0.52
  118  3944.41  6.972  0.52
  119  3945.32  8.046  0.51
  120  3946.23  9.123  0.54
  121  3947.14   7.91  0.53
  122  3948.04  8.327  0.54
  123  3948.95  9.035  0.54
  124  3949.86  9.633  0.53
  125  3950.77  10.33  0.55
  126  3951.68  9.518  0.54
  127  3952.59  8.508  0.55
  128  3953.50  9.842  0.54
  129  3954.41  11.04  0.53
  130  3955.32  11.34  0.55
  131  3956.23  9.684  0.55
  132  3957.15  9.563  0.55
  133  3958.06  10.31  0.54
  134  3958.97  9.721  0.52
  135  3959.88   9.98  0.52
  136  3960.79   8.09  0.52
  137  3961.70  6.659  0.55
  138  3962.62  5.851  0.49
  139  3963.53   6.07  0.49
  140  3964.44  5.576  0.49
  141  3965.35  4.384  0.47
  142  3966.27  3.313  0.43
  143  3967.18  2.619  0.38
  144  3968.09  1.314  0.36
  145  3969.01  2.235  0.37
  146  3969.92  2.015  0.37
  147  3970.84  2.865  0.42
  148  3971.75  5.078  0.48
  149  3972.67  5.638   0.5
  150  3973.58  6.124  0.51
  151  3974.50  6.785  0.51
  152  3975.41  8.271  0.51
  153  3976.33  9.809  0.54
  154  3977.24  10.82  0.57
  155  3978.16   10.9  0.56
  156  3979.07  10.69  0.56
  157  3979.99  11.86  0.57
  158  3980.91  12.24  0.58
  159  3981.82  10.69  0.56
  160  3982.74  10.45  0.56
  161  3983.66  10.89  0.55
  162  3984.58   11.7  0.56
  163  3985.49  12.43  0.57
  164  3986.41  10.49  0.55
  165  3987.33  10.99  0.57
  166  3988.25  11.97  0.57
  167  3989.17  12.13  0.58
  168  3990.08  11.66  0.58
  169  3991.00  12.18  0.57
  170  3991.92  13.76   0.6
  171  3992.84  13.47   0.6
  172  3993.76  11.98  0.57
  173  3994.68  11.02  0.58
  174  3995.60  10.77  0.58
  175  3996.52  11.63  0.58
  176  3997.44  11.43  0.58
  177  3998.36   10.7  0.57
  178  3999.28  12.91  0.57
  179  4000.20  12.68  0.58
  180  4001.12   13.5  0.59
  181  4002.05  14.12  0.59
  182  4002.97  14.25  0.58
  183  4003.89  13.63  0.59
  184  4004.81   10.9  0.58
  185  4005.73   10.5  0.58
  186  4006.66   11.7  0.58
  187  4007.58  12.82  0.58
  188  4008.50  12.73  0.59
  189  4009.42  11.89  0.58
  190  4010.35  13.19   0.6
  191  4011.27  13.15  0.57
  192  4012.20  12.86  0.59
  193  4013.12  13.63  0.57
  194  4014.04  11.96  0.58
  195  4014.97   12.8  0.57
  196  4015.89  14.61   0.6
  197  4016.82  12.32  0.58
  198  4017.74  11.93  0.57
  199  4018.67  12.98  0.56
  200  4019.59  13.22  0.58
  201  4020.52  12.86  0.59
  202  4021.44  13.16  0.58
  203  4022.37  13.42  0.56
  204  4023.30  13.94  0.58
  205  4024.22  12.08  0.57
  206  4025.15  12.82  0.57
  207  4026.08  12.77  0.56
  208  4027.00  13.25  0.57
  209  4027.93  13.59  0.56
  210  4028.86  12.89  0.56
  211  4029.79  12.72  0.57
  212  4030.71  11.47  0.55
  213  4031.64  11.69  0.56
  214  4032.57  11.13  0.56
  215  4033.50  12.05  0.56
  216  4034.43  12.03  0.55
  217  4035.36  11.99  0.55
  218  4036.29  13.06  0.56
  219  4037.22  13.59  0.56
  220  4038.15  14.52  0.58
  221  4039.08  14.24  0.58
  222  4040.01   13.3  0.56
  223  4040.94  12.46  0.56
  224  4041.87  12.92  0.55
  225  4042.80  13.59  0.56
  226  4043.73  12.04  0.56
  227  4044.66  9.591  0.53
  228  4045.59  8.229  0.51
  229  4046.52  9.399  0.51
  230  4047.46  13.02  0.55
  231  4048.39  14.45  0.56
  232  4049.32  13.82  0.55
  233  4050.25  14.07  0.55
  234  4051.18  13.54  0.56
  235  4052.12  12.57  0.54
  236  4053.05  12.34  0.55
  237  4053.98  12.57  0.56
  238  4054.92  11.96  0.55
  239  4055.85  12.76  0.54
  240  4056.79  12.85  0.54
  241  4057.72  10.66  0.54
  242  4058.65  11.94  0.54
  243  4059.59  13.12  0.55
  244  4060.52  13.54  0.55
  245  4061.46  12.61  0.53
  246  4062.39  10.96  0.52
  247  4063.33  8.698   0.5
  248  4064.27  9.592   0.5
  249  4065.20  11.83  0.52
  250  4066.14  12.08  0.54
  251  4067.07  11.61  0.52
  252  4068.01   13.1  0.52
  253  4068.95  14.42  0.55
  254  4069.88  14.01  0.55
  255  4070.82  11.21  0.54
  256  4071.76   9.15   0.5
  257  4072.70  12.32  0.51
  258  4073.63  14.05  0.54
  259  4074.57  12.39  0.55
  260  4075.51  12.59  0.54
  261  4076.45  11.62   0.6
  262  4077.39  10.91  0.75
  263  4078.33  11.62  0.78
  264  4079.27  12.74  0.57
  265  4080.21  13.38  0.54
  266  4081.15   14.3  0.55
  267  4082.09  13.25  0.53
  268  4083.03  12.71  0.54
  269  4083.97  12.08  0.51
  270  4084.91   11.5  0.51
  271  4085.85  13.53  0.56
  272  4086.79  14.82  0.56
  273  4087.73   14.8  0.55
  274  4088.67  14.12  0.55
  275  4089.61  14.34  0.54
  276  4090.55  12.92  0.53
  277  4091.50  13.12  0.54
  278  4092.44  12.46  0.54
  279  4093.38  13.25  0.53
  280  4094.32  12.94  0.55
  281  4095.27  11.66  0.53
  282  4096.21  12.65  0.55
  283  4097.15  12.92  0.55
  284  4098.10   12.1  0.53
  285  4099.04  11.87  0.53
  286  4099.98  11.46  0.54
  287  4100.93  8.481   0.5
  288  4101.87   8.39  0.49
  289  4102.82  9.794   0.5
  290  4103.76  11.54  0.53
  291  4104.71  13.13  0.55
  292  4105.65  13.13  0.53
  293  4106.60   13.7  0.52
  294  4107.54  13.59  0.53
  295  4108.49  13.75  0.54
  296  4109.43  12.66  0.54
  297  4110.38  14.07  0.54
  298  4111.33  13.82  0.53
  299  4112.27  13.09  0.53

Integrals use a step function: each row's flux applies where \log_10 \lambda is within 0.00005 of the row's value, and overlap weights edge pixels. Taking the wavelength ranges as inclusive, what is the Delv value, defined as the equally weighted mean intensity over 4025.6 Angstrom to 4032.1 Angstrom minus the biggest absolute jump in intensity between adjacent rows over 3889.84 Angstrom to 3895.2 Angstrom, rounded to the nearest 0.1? 11.0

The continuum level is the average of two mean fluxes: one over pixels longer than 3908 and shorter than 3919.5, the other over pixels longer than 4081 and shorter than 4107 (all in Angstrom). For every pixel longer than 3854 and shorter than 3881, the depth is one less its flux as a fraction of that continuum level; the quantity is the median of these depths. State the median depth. 0.14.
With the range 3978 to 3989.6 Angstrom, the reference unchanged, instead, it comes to 0.05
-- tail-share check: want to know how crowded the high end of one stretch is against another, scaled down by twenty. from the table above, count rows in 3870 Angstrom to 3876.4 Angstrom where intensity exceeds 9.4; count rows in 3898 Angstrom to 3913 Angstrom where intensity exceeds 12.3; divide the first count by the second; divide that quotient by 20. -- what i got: 0.15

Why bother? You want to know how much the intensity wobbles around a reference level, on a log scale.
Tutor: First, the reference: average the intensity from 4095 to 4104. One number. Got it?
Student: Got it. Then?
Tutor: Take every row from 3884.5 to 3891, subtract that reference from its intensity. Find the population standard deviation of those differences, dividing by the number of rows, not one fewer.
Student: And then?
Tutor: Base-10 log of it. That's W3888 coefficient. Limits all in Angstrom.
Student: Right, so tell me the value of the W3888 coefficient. -0.1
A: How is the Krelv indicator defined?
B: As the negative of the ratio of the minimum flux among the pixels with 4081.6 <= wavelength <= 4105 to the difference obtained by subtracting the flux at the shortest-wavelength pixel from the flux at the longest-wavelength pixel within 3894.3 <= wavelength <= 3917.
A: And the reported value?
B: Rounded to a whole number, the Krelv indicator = -140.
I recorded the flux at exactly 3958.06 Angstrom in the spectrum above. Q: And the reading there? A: 10.31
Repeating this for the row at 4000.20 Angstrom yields 12.68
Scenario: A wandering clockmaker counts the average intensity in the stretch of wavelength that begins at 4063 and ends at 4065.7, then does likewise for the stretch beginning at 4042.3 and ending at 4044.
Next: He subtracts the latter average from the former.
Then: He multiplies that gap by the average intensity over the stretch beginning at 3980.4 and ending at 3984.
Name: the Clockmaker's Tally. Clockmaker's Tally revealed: -31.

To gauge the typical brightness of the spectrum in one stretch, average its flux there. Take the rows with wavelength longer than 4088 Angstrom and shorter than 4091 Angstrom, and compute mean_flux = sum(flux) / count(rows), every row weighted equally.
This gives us 14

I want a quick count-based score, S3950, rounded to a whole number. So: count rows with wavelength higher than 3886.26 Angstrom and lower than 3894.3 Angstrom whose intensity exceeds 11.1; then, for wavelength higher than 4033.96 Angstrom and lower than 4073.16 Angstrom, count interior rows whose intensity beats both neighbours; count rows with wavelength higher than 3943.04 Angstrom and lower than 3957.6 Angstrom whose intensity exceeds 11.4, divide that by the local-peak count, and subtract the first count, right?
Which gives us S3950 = 0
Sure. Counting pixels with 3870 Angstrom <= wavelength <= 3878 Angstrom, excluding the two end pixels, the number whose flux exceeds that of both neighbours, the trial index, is 1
